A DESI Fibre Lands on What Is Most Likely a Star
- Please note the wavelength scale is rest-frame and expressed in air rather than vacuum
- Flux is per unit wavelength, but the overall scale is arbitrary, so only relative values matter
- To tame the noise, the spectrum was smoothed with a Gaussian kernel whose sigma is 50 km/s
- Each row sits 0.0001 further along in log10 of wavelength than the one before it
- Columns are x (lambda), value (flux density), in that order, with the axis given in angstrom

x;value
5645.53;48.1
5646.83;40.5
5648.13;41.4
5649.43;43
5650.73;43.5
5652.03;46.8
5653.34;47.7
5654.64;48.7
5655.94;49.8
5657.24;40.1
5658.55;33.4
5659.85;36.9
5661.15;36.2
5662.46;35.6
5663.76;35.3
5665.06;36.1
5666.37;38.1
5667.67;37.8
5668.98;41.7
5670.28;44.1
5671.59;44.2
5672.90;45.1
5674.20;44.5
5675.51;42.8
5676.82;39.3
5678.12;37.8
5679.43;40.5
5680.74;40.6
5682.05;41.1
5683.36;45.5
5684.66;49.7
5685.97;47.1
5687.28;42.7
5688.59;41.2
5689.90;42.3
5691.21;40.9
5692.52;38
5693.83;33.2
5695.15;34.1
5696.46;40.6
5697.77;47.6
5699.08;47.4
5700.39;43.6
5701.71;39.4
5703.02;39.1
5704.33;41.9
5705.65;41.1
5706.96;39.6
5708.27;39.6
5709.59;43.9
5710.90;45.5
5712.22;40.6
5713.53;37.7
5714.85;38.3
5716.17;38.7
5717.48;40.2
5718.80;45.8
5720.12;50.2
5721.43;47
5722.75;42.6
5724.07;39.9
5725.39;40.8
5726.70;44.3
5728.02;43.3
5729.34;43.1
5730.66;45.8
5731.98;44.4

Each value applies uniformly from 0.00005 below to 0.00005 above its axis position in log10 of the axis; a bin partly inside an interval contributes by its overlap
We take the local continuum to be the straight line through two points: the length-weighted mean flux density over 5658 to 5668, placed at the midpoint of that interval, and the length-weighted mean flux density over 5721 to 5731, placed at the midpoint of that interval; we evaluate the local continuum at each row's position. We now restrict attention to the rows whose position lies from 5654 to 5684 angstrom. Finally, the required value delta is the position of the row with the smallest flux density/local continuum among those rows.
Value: 5658.55 angstrom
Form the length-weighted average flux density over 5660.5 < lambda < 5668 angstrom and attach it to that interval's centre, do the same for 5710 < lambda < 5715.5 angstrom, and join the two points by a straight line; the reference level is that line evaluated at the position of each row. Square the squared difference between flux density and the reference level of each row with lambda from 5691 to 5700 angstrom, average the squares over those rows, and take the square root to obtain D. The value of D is 38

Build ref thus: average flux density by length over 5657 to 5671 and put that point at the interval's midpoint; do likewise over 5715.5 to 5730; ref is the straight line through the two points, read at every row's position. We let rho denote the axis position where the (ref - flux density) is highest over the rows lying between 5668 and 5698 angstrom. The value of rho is 5693.83 angstrom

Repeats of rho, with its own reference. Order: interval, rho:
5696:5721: 5713.53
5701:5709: 5703.02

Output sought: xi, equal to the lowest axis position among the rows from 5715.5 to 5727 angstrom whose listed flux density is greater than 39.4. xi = 5717.48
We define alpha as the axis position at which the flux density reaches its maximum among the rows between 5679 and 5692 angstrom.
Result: 5684.66 angstrom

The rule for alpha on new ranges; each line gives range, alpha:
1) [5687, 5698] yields 5697.77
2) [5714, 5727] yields 5720.12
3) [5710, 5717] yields 5710.90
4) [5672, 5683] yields 5672.90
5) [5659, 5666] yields 5659.85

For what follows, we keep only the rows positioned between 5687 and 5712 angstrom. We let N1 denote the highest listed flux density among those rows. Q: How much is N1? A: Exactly 47.6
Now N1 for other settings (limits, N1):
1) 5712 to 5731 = 50.2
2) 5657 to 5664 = 40.1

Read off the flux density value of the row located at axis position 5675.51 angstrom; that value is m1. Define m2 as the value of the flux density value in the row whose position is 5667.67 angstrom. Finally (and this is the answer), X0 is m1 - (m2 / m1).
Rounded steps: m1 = 42.8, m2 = 37.8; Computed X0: 42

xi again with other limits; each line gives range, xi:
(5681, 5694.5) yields 5682.05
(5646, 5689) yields 5646.83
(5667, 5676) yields 5668.98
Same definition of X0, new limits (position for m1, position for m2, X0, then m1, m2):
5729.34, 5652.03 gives 42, 43.1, 46.8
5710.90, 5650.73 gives 45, 45.5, 43.5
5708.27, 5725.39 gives 39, 39.6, 40.8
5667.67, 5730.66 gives 37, 37.8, 45.8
